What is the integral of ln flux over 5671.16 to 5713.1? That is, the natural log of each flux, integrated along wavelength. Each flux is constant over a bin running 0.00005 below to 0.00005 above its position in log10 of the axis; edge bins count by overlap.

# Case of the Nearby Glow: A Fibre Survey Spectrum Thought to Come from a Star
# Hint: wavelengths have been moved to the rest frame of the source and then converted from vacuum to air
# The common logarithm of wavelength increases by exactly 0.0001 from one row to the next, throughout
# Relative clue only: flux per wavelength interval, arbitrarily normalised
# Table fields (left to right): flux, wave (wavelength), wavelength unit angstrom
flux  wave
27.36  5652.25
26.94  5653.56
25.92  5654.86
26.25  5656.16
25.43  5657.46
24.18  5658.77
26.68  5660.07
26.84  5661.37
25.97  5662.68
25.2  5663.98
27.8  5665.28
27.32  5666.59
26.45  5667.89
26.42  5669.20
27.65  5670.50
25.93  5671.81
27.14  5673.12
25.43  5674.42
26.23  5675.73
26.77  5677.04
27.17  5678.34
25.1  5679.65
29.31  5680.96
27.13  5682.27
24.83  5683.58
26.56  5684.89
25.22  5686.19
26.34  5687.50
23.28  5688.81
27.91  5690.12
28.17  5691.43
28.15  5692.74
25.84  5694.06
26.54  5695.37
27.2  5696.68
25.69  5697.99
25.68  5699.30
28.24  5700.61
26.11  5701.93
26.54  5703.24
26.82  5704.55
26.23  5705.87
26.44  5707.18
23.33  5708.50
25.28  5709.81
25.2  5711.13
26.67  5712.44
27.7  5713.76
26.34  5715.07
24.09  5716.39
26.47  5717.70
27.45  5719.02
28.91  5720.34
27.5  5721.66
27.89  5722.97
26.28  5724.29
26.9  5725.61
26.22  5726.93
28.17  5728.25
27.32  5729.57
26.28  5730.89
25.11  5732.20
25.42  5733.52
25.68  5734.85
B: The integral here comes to 137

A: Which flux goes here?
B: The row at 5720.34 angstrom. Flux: 28.91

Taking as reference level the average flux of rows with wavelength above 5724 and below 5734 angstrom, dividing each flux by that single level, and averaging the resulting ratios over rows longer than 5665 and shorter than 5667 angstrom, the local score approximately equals 1.04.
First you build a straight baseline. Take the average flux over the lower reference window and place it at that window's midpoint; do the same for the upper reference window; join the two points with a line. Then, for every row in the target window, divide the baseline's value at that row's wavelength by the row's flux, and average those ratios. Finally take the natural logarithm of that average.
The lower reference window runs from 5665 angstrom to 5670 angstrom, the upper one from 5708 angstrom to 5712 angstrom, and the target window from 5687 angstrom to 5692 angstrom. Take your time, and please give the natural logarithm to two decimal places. -0.02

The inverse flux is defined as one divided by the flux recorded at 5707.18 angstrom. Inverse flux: 0.0378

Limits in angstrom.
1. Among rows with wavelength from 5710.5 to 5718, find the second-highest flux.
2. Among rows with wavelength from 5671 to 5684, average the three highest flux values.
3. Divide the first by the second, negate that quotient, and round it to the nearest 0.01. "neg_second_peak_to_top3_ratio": -0.96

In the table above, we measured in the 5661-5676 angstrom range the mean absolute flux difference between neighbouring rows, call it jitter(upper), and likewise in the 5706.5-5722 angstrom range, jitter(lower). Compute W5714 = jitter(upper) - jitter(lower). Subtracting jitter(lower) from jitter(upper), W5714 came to -0.47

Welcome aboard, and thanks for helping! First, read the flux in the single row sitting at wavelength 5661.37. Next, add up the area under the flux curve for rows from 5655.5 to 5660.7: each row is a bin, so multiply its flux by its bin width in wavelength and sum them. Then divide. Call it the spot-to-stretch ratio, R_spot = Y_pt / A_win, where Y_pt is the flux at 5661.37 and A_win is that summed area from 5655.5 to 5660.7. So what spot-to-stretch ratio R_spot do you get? 0.201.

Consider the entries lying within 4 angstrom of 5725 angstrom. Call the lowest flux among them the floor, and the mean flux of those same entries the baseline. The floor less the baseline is -0.9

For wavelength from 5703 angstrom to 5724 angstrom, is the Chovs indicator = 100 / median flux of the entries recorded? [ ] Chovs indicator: 3.77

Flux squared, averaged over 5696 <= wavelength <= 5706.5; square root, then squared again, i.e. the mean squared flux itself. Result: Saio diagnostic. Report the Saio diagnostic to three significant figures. 706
